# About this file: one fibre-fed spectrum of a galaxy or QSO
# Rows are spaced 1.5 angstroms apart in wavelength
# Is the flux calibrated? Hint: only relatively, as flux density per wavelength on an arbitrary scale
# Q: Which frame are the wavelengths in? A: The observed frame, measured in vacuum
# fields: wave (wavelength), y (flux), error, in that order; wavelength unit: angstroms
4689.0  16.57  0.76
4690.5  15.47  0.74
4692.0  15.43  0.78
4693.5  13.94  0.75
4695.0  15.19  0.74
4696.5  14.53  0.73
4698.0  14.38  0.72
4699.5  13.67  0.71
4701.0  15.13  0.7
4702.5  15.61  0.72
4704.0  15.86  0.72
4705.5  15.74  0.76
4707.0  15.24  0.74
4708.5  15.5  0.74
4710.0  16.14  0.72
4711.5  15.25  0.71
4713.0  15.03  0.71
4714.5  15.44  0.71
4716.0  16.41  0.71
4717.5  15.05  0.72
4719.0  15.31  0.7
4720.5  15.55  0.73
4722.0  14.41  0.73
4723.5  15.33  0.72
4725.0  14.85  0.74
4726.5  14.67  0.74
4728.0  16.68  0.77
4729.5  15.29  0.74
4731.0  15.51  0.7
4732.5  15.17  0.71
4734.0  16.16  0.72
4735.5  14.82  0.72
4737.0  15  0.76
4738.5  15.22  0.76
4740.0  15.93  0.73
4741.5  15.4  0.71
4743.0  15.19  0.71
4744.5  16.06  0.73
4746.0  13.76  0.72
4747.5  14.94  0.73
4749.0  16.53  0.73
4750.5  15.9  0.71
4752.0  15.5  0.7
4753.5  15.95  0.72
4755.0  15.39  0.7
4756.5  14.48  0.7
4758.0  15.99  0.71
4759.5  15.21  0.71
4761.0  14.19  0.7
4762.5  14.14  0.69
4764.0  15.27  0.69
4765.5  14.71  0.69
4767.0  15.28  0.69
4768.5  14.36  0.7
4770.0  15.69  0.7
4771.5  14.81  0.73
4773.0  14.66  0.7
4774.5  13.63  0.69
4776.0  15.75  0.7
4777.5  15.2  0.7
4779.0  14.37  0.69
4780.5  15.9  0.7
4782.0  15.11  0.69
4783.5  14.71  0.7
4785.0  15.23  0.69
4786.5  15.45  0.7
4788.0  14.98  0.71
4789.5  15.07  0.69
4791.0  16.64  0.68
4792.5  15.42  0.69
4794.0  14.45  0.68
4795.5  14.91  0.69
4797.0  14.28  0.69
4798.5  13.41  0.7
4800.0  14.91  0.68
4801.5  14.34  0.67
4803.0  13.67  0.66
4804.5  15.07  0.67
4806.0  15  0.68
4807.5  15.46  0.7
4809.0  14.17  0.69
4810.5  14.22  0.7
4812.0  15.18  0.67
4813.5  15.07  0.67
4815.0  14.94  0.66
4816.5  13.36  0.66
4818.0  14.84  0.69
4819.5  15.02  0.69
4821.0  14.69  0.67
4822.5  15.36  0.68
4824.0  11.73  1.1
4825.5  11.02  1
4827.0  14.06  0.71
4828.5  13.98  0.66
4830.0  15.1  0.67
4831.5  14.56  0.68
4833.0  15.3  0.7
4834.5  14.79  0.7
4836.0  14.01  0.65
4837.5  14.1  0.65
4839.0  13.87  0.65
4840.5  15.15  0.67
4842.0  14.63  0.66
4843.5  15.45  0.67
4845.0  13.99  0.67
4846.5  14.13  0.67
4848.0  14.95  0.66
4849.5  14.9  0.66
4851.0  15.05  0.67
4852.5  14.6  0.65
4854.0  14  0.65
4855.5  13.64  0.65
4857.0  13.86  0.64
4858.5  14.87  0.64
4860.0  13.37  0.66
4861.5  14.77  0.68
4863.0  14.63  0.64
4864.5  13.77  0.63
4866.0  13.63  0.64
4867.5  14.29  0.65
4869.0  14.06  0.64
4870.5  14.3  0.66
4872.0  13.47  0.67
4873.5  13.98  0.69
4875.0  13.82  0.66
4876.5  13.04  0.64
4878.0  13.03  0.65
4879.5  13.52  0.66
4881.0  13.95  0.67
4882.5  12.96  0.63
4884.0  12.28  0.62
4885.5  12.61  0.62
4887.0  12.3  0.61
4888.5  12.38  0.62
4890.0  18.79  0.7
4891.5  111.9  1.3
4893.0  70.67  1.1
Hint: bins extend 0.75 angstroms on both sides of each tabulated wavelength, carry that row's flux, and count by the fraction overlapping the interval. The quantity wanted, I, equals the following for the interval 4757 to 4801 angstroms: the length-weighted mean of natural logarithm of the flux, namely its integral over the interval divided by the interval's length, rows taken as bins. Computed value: 2.70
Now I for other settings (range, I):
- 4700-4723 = 2.74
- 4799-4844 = 2.67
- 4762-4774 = 2.70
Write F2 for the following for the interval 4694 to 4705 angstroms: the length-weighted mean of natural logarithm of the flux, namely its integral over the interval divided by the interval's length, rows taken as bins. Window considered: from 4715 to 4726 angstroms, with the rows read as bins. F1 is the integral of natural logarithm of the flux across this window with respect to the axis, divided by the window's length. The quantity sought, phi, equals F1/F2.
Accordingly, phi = 1.01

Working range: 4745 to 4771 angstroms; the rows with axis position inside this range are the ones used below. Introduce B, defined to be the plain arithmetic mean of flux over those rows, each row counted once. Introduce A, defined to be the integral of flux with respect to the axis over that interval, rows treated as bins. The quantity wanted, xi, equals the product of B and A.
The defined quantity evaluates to 5958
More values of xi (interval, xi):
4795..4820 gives 5311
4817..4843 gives 5279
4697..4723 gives 6066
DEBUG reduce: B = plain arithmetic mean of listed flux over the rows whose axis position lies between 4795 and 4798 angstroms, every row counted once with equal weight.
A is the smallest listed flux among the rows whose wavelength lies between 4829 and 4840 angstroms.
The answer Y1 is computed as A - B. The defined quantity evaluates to -0.7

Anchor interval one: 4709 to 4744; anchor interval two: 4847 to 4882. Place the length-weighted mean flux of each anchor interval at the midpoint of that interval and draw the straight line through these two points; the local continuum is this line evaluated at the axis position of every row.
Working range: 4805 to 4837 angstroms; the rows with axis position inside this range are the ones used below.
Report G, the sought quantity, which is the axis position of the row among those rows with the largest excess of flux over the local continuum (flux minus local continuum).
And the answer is 4833.0 angstroms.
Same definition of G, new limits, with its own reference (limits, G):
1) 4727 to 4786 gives 4749.0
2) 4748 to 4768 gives 4749.0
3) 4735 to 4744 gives 4740.0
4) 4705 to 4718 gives 4716.0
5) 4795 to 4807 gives 4804.5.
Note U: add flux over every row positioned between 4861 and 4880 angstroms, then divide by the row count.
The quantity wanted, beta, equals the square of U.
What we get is 192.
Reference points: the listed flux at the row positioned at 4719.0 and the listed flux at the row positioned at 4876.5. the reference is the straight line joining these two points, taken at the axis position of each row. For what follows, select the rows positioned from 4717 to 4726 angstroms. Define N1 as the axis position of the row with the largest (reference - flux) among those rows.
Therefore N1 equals 4722.0 angstroms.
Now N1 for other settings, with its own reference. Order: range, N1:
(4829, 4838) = 4836.0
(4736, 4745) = 4737.0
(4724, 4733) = 4726.5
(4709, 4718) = 4713.0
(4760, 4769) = 4762.5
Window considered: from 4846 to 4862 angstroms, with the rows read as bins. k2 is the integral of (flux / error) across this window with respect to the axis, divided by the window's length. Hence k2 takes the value 21.9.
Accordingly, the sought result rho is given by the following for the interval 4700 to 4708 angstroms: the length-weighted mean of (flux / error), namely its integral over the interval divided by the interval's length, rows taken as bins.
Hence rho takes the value 21.25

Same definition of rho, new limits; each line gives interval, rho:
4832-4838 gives 21.55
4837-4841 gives 21.85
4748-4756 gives 22.16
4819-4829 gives 18.27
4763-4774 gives 21.34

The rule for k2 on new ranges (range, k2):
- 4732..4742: 21.1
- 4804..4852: 21.1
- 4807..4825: 20.6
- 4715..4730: 21.1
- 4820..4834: 19.3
